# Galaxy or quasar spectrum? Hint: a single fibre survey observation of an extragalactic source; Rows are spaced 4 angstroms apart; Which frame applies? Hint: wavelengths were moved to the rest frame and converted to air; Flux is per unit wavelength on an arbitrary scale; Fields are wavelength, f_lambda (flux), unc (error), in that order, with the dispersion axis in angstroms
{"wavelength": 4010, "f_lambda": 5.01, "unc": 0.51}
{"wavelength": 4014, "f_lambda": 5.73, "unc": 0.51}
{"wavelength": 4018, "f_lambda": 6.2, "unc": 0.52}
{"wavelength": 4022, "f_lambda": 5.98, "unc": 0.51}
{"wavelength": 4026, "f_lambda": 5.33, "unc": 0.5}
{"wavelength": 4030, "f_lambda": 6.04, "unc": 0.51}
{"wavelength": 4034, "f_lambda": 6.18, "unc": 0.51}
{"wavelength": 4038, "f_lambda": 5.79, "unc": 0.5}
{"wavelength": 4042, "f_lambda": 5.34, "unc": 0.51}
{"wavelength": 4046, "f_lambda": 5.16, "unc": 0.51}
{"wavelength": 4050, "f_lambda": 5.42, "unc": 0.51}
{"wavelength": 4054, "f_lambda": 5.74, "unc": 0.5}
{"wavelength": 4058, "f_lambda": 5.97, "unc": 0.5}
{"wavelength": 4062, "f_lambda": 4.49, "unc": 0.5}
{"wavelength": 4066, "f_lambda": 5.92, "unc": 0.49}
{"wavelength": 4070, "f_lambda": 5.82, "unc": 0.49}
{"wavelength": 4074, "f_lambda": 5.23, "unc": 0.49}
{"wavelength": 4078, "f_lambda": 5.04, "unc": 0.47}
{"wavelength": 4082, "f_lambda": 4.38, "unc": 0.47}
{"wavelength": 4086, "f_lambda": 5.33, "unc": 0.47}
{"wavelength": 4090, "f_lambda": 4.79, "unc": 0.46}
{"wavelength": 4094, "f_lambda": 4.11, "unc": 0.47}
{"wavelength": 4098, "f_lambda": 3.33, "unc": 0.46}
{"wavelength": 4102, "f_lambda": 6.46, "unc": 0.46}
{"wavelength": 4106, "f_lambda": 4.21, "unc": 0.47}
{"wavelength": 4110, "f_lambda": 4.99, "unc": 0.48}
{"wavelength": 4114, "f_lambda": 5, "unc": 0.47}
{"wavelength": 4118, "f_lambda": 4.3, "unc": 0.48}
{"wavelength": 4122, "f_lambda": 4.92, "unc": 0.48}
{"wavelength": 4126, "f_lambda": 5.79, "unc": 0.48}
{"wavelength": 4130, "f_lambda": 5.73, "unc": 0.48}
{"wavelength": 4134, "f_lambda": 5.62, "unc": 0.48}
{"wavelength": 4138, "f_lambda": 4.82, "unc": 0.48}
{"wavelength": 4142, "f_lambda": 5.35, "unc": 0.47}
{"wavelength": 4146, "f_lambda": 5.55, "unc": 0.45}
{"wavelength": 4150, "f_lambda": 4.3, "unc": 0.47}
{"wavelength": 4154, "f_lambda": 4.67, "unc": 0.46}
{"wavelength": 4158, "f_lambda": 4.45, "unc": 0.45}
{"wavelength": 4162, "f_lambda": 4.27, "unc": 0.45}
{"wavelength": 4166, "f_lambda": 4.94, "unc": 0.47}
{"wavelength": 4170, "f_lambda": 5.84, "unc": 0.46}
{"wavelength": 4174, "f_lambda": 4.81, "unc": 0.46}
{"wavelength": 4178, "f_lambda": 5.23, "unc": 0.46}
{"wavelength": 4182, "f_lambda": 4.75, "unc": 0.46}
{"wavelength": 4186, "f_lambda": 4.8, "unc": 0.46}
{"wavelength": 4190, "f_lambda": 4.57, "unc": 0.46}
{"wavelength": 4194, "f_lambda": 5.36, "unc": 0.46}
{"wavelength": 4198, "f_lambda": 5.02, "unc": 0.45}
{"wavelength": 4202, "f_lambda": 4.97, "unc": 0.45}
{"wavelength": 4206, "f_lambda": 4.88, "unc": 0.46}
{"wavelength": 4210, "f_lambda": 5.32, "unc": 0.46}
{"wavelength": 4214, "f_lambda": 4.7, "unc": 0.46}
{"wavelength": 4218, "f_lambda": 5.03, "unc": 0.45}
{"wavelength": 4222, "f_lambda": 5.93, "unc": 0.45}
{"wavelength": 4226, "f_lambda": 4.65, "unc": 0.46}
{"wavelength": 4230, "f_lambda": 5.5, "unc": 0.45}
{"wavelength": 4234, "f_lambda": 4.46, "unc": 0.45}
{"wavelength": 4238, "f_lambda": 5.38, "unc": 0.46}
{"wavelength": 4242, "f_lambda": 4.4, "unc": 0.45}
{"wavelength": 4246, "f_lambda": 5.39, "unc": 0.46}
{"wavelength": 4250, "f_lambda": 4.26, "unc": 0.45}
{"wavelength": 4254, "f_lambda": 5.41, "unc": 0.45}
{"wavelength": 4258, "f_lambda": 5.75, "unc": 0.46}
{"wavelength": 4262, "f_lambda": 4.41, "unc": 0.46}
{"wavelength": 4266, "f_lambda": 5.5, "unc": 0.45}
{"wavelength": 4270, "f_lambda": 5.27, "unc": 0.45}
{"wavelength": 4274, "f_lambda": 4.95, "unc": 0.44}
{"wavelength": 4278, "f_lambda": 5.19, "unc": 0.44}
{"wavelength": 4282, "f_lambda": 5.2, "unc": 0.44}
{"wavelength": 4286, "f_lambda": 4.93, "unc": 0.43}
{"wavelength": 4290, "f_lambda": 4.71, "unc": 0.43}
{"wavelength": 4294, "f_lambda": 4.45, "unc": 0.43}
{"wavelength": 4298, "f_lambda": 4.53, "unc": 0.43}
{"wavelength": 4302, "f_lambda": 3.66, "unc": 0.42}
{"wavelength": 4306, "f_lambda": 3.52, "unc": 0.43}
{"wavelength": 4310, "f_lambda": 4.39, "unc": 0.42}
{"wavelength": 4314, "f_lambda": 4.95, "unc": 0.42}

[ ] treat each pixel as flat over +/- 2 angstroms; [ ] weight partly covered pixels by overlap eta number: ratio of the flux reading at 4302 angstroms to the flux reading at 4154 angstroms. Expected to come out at 0.78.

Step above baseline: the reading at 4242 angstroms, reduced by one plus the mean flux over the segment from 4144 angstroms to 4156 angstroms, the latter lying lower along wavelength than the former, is -1.4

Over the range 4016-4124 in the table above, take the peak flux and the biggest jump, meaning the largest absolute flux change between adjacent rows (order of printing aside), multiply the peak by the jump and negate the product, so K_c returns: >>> -20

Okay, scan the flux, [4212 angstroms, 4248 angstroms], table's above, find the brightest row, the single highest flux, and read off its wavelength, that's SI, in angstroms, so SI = 4222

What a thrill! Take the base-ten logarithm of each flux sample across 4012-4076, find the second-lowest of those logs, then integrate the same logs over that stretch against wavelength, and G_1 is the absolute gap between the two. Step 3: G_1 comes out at 47.3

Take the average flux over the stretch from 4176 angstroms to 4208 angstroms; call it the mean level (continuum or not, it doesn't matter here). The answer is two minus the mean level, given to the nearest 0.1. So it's -2.9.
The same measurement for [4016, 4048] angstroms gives -3.8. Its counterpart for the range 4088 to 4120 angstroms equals -2.6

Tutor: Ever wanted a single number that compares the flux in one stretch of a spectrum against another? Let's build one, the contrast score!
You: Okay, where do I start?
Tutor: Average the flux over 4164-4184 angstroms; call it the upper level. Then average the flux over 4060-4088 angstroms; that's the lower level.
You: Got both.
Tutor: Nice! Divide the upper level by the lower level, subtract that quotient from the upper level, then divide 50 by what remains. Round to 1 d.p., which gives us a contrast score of 12.1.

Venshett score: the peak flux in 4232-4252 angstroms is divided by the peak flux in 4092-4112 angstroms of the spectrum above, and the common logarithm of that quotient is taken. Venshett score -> -0.079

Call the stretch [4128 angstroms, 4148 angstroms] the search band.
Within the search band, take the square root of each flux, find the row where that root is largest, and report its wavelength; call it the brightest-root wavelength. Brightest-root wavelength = 4130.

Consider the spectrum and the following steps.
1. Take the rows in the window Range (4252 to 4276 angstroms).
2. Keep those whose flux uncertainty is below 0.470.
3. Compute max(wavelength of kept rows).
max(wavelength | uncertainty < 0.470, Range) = 4274 angstroms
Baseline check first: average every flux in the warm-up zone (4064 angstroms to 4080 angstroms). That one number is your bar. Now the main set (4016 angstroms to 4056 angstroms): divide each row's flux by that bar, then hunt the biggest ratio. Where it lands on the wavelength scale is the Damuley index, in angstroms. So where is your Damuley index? 4018 angstroms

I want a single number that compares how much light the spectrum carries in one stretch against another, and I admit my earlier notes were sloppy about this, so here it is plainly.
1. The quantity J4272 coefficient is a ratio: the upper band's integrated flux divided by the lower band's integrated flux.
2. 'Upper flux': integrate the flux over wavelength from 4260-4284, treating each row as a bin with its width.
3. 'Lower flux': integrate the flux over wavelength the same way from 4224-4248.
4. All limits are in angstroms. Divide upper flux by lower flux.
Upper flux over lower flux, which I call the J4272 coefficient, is 1.02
